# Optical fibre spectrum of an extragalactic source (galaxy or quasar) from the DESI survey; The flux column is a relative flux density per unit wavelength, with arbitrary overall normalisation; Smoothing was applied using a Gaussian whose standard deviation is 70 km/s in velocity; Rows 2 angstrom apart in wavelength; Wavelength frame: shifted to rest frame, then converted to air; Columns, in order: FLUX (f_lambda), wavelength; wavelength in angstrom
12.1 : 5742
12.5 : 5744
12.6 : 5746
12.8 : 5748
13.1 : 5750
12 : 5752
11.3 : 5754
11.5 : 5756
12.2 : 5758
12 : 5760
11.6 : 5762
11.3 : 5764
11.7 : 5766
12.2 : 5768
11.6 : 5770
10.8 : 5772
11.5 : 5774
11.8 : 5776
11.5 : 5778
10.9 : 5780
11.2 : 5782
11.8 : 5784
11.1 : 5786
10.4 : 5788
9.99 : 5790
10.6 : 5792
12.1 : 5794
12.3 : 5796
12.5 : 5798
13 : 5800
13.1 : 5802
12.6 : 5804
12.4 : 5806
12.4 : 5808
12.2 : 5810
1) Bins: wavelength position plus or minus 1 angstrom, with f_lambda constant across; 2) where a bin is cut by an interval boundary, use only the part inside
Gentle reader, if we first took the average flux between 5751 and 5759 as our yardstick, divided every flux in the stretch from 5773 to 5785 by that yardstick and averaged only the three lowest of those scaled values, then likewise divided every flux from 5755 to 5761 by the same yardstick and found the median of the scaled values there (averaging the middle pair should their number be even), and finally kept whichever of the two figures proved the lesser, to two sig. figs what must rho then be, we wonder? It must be 0.95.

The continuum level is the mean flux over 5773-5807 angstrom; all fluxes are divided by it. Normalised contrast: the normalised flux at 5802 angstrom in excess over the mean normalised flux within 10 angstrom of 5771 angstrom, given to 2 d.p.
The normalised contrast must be 0.14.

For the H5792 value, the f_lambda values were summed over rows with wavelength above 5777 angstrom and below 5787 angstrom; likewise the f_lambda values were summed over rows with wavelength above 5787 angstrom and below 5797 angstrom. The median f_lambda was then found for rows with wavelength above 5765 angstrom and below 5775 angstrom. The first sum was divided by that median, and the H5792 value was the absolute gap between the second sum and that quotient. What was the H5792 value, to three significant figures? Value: 50.5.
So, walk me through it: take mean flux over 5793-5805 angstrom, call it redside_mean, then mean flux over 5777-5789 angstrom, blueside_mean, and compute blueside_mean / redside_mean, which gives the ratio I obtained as 0.88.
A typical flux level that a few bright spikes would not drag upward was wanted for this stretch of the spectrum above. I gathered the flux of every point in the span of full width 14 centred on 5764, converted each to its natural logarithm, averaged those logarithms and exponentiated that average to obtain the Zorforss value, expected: 11.8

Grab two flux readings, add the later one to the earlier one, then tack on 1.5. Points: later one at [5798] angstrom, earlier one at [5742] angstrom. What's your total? 26.1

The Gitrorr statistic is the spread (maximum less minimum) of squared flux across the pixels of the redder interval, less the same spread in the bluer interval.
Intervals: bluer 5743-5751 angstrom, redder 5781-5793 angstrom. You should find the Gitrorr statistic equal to 24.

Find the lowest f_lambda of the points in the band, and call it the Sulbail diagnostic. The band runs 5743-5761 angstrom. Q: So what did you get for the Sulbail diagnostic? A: 11.3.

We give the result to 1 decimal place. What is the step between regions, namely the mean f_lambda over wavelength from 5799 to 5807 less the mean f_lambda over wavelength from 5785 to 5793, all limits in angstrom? 2.3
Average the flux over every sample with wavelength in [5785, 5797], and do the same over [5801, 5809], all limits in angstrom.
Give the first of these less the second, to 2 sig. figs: -1.5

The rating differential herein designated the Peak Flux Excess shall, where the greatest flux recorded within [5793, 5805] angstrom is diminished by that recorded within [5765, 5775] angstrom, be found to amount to 0.9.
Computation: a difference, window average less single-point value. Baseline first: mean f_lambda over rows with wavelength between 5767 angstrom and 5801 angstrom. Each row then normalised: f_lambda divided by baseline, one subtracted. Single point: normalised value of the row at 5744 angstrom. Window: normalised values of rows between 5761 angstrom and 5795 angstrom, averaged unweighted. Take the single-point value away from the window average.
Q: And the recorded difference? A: -0.10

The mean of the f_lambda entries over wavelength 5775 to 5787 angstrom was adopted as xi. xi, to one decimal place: 11.4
